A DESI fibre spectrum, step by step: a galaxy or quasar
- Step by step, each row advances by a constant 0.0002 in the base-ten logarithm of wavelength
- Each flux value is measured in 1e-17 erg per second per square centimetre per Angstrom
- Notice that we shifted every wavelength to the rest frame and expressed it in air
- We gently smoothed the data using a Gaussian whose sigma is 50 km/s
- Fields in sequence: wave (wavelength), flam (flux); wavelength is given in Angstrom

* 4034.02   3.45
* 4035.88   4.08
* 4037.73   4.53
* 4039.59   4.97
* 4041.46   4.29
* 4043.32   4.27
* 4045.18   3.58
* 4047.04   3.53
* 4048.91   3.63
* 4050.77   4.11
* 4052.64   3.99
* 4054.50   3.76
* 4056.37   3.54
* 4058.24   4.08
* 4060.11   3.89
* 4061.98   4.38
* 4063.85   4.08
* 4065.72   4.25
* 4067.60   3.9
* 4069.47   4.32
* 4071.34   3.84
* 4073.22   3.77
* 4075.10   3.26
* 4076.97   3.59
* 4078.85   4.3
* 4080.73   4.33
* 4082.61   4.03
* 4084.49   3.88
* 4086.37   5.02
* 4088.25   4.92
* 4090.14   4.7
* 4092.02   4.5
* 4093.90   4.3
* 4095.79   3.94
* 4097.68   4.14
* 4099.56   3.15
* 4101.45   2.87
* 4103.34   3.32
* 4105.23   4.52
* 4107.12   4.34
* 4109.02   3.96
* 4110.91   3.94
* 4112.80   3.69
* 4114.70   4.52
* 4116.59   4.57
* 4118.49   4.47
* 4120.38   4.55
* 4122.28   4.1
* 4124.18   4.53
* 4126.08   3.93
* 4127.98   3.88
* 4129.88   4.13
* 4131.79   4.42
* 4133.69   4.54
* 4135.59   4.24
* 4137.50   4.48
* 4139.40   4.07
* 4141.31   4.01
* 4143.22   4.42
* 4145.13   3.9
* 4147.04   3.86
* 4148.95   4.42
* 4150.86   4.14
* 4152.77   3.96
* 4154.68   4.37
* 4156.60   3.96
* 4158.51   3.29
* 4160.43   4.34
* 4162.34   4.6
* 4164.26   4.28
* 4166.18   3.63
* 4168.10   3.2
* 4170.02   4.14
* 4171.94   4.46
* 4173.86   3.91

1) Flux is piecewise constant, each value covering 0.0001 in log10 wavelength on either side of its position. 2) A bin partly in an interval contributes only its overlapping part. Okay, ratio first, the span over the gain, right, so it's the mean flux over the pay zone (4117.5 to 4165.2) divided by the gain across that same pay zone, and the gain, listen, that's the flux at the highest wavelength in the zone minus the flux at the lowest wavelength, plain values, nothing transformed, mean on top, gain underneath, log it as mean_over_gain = -22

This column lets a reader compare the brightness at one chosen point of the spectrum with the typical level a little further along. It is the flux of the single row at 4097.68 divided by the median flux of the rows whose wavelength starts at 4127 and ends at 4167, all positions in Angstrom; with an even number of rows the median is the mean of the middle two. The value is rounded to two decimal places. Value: 1.00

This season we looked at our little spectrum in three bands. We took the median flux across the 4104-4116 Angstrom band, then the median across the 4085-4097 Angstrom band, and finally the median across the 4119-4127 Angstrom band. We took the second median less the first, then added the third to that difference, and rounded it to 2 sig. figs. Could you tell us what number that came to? 4.8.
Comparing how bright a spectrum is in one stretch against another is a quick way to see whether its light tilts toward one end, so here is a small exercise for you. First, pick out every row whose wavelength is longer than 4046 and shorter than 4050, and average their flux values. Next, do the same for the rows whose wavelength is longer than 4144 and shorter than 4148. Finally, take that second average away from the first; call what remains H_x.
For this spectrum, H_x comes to -0.30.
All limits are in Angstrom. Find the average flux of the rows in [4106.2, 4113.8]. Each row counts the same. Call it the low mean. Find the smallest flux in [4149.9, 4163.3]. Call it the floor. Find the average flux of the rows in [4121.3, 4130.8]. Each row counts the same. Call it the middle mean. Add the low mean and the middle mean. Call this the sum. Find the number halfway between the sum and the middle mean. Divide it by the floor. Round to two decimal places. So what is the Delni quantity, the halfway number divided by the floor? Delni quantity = 1.86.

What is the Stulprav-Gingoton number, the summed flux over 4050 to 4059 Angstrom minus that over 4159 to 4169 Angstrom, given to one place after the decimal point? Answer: -0.6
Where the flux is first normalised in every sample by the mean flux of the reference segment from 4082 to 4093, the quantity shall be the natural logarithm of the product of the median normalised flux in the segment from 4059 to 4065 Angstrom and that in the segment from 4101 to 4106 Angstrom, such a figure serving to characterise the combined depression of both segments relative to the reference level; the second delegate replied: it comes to -0.41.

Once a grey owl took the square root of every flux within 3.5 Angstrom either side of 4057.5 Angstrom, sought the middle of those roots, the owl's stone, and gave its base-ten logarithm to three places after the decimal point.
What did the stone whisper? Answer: 0.291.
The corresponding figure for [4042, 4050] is 0.278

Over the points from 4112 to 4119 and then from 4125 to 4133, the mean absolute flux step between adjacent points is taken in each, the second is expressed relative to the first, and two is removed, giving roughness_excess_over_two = -1.4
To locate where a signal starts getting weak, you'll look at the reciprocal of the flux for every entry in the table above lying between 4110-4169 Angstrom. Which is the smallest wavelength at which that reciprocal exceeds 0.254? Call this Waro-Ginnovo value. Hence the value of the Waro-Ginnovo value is 4112.80 Angstrom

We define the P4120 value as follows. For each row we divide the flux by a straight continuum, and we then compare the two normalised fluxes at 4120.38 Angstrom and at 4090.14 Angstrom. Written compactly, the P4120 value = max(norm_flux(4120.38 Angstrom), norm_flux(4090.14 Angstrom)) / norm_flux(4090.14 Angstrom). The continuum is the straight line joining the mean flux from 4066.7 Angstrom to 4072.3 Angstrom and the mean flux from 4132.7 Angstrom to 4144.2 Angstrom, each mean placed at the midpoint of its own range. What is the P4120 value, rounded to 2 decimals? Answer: 1.00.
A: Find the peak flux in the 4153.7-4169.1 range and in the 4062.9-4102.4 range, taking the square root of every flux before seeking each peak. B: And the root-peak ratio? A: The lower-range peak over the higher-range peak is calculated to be 1.04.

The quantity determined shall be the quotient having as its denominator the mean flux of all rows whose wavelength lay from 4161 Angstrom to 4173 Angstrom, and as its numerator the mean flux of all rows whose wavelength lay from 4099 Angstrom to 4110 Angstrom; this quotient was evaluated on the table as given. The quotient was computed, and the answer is 0.91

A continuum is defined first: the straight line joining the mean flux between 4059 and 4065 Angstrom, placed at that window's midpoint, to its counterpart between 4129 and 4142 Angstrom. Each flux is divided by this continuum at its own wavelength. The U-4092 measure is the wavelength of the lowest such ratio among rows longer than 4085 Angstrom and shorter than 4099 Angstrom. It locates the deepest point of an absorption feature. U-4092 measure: 4095.79 Angstrom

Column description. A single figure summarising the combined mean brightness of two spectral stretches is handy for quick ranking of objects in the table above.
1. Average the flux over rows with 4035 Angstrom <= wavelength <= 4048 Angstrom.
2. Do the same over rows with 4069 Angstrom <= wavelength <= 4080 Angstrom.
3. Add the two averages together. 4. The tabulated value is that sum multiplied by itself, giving 64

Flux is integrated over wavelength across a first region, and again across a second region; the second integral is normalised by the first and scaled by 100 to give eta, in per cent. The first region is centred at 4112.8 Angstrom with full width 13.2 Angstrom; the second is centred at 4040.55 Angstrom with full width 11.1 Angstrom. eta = 86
